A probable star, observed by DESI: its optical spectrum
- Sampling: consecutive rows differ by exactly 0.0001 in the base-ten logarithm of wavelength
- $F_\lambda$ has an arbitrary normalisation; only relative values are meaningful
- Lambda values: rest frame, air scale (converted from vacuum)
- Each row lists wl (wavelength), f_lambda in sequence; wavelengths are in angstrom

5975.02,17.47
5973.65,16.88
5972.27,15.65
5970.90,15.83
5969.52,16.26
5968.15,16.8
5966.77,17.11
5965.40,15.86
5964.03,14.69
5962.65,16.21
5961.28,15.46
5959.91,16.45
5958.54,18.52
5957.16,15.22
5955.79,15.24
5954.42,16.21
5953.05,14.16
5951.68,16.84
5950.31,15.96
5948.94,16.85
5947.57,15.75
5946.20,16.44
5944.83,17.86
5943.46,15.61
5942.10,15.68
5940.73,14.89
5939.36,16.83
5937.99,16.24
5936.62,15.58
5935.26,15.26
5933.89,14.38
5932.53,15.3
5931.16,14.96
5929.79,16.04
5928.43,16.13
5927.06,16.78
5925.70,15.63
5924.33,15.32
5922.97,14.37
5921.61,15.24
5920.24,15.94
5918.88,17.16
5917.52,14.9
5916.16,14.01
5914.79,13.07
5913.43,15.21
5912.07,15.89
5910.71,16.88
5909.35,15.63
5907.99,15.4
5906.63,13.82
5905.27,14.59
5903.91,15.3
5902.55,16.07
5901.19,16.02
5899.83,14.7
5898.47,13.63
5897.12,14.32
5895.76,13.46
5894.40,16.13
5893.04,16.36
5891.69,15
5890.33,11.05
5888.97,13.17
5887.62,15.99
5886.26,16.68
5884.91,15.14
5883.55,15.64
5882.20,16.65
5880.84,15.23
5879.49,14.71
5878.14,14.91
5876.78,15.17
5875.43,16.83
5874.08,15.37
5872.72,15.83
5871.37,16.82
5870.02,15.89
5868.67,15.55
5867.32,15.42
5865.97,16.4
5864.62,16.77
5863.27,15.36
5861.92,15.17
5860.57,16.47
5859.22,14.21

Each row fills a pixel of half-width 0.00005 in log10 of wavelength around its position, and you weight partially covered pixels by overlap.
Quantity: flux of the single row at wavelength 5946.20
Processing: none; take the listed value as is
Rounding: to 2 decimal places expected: 16.44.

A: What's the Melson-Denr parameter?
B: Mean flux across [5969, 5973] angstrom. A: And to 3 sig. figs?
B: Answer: 15.9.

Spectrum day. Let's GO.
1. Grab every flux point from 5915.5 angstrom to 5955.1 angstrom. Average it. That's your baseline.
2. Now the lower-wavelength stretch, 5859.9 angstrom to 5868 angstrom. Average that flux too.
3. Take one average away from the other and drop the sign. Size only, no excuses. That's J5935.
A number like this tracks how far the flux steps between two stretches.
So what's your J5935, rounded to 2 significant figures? 0.20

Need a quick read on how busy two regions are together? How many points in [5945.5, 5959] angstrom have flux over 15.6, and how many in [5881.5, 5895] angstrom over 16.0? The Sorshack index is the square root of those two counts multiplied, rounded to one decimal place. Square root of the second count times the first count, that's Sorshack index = 5.3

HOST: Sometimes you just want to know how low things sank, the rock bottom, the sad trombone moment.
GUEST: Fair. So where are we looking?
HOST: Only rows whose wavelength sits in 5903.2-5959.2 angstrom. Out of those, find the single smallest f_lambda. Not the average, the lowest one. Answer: 13.07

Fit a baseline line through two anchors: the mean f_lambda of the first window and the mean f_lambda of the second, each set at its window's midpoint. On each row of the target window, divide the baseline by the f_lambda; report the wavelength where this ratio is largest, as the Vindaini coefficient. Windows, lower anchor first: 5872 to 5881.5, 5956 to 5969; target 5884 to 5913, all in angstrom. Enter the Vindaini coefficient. 5890.33 angstrom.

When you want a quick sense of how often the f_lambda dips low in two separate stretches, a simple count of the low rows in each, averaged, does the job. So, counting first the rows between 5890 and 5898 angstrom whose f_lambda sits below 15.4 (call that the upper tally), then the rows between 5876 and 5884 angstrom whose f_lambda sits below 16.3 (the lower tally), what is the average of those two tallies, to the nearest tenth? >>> 4.5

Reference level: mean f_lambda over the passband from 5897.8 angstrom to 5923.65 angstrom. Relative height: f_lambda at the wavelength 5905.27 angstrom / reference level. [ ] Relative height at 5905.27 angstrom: 0.96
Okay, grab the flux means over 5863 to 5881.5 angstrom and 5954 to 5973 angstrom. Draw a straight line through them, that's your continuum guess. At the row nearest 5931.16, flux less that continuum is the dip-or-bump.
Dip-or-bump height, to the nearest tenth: -1.0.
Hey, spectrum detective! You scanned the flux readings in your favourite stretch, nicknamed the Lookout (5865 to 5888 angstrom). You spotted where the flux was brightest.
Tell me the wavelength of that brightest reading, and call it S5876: 5875.43 angstrom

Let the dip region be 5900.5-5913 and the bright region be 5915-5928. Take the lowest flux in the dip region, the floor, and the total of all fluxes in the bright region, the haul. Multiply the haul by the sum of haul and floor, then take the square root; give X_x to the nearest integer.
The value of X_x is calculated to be 146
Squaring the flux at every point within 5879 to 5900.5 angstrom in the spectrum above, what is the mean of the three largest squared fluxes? 274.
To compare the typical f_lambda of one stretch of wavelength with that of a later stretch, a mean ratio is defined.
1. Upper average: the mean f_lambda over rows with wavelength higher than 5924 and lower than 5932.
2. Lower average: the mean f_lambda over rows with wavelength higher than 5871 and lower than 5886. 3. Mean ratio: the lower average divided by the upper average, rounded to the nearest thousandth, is 0.991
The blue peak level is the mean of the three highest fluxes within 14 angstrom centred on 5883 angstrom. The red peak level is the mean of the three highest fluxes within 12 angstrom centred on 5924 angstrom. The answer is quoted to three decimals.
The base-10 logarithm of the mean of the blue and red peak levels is 1.219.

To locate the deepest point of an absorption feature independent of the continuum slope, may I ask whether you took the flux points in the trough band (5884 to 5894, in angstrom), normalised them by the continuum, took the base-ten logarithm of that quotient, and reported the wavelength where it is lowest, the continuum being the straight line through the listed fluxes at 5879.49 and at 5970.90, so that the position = 5890.33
